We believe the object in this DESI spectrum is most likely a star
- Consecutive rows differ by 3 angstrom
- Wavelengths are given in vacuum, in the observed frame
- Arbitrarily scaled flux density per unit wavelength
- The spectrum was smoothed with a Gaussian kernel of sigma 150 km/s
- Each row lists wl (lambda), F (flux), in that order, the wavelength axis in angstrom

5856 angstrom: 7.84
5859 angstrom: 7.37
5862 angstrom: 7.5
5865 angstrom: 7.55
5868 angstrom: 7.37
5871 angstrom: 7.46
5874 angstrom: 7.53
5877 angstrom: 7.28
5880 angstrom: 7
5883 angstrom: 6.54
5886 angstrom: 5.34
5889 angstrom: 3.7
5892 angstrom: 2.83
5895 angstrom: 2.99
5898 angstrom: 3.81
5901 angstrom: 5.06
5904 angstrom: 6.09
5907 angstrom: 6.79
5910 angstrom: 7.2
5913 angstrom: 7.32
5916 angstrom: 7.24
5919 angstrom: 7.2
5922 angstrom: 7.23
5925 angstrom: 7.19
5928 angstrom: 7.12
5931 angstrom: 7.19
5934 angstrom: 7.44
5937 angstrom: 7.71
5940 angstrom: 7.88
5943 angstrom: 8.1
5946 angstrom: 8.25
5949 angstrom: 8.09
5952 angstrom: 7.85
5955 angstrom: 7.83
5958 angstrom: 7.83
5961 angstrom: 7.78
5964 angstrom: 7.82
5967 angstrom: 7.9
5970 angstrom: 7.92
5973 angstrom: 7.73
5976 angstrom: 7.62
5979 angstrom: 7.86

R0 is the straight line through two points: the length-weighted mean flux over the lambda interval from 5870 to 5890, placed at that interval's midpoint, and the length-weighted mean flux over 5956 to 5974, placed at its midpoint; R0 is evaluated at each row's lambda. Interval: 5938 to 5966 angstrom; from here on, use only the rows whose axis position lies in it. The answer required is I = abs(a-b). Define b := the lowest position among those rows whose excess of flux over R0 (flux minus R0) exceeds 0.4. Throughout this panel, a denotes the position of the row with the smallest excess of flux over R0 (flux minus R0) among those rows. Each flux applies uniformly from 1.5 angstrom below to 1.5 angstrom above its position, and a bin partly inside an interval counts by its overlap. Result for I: 24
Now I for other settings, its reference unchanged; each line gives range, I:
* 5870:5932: 21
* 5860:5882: 18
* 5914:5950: 12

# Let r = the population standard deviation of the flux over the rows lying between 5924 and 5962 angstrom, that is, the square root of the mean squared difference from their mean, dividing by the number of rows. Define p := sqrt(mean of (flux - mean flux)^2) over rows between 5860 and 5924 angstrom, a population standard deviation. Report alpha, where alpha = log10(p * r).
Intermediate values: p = 1.6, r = 0.4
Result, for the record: -0.26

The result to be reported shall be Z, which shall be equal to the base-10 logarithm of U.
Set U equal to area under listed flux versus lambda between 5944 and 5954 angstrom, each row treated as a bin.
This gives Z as 1.91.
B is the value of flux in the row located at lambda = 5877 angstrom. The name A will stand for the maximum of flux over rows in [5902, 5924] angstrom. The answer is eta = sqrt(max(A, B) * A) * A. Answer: 54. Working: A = 7.32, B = 7.28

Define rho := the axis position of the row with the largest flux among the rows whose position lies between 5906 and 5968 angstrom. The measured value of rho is 5946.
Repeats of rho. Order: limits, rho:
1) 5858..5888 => 5865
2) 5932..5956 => 5946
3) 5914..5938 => 5937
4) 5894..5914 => 5913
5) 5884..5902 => 5886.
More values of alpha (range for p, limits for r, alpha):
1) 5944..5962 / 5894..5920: -0.58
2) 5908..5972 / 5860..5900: -0.18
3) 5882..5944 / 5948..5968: -0.81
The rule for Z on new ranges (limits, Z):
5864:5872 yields 1.78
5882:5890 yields 1.62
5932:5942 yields 1.88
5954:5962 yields 1.80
